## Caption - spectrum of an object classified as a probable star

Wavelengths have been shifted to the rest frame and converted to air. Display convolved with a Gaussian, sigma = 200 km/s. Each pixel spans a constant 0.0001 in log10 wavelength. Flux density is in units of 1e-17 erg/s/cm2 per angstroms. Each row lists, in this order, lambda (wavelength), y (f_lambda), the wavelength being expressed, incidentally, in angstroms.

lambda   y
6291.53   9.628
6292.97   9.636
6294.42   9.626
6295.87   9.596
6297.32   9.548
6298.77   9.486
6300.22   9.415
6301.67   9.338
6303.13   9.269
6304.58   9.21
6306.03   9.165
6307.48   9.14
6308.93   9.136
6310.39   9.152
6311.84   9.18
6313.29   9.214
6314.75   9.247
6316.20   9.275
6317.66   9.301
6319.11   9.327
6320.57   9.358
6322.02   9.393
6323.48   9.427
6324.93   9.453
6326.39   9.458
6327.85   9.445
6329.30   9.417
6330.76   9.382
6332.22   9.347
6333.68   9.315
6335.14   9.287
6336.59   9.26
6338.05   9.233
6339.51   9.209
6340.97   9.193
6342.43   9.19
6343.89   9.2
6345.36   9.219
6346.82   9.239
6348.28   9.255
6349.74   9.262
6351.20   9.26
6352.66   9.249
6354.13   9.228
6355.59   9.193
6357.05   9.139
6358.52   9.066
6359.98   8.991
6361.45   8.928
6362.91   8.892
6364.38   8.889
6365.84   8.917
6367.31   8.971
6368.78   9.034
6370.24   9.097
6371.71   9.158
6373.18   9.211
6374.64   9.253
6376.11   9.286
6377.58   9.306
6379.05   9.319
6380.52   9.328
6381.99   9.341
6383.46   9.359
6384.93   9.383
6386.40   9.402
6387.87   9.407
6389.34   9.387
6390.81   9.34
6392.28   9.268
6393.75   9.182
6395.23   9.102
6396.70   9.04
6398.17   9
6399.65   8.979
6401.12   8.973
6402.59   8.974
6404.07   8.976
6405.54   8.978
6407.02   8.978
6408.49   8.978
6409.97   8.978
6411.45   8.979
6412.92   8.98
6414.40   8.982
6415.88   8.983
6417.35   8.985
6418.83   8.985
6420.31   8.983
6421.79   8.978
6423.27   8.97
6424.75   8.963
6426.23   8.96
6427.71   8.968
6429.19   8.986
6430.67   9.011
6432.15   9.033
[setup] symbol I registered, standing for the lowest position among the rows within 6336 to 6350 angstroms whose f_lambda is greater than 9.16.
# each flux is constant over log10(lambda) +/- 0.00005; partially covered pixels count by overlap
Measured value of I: 6336.59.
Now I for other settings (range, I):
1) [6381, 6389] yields 6381.99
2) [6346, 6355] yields 6346.82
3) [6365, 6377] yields 6373.18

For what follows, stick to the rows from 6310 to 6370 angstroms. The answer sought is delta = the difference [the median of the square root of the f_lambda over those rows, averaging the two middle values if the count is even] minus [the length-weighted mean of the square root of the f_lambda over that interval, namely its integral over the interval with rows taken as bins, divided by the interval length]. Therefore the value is 0.0032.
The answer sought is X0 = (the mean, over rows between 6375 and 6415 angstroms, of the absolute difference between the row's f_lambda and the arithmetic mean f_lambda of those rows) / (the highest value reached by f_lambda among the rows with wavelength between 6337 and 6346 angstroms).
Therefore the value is 0.018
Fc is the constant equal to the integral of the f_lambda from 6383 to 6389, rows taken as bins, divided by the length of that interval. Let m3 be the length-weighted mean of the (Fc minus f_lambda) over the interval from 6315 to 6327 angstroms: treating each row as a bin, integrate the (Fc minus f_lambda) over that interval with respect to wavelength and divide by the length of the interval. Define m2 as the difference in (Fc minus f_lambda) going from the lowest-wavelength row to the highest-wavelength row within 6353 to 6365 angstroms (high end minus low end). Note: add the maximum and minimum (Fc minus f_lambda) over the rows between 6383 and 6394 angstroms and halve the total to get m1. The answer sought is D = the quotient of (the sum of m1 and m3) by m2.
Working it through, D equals 0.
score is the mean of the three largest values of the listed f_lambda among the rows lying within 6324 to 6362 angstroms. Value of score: 9.45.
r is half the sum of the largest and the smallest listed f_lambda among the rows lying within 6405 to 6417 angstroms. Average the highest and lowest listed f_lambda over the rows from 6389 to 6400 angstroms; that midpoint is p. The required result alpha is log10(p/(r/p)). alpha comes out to 0.973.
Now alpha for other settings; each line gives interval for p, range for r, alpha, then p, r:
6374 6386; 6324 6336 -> 0.967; 9.32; 9.37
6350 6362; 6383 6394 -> 0.949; 9.09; 9.29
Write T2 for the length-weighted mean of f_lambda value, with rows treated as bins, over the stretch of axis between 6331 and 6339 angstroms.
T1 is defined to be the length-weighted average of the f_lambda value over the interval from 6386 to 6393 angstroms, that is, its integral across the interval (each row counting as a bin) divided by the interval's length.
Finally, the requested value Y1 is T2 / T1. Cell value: 0.99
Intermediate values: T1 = 9.37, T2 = 9.29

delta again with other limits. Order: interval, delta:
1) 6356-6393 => 0.0109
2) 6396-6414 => -0.0009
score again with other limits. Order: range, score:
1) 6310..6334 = 9.45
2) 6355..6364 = 9.13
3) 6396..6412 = 9.01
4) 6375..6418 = 9.40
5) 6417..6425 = 8.98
